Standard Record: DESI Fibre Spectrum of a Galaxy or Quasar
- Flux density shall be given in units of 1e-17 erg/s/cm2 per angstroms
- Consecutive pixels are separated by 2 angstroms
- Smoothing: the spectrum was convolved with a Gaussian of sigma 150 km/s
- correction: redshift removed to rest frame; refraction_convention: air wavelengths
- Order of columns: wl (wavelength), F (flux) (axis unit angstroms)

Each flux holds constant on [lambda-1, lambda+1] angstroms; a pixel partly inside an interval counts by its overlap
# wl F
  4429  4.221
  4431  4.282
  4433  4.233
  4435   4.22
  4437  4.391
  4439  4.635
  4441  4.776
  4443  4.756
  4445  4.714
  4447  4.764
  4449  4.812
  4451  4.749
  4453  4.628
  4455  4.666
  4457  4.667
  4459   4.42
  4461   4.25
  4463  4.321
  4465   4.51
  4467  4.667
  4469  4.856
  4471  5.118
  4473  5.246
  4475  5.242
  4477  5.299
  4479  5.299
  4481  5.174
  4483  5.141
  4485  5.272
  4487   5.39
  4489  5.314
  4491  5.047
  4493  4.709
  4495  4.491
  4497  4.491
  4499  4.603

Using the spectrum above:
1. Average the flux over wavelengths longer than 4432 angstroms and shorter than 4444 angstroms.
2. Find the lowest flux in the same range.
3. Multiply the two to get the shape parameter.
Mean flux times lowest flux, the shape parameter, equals 19.0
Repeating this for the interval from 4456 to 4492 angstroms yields 21.1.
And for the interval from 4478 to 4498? 22.6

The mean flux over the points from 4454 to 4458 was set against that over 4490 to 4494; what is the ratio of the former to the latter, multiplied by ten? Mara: 9.6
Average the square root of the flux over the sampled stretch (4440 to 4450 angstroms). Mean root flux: 2.18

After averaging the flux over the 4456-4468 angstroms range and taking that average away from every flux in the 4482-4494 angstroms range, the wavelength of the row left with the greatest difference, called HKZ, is 4487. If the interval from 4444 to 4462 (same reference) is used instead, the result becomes 4449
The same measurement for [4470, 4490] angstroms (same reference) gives 4487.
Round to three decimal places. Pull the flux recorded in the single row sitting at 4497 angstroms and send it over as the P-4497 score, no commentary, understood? 4.491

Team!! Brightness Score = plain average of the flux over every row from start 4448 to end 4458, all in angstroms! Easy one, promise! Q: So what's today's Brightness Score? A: 4.70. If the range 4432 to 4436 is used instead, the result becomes 4.23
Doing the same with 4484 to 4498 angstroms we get 4.96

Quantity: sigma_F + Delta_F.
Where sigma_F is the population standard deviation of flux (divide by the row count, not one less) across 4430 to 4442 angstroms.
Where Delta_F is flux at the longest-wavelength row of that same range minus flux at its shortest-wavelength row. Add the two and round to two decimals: 0.71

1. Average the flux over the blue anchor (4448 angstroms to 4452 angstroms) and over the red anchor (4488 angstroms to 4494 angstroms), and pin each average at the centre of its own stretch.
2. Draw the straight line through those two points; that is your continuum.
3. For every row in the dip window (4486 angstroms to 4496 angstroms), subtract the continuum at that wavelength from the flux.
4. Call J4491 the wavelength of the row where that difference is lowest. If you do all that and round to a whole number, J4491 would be 4495 angstroms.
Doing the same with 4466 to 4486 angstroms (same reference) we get 4467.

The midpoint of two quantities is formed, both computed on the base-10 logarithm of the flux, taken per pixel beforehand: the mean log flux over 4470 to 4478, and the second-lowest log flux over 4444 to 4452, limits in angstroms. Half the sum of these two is 0.697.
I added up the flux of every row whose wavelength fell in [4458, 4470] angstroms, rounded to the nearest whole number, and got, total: 27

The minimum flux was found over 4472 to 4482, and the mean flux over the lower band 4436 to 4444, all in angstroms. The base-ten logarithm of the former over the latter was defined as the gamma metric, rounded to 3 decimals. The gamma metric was 0.047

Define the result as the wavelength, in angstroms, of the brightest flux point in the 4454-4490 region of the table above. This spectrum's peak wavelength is 4487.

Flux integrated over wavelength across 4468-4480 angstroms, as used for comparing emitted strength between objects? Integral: 62.1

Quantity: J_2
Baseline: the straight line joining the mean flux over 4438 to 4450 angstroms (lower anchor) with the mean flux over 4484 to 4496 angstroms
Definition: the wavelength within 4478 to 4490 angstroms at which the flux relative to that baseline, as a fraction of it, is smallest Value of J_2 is 4483 angstroms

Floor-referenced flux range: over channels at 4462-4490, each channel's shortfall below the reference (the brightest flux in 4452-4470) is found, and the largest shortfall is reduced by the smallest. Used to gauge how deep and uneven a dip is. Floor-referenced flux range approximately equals 1.07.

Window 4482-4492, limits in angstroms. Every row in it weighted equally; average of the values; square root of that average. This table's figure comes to 2.29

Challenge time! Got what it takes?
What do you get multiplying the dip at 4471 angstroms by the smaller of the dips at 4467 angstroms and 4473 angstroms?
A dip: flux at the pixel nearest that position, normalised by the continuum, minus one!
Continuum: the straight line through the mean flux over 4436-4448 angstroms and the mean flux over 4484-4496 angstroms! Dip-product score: -0.0018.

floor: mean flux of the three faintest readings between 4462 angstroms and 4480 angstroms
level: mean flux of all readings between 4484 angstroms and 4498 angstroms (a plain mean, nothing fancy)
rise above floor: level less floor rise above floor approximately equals 0.46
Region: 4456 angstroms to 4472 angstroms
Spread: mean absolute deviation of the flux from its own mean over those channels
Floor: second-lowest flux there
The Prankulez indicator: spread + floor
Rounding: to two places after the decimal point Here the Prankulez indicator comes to 4.55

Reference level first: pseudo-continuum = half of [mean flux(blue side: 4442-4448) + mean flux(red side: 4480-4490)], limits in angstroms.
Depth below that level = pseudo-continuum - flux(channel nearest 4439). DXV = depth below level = 0.37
